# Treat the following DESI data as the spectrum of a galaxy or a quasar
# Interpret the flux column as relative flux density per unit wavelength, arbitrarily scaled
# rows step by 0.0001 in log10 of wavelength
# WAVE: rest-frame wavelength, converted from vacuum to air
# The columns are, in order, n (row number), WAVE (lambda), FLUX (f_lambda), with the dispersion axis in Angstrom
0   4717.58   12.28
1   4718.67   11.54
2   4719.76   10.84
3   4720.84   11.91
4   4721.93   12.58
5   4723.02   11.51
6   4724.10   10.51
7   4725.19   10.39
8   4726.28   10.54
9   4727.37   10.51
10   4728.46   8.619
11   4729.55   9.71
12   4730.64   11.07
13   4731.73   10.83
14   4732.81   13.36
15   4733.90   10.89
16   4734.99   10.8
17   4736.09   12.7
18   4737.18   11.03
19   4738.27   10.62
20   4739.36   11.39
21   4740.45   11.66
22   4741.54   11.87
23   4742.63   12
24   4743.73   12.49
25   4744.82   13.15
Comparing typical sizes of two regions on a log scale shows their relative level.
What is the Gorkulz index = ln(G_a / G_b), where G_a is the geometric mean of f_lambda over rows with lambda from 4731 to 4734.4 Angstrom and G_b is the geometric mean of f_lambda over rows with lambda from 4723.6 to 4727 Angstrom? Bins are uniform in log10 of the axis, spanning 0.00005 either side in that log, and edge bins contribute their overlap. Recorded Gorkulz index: 0.10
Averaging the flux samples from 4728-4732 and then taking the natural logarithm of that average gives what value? 2.31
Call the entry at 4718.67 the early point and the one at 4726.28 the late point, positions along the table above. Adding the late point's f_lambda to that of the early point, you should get 22.1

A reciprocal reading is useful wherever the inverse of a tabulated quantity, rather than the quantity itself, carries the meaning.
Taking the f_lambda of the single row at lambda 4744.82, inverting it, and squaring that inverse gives 0.0058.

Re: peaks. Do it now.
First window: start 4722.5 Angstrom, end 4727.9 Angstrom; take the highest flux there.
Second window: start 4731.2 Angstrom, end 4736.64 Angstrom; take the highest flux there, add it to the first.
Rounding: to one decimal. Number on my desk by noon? 24.9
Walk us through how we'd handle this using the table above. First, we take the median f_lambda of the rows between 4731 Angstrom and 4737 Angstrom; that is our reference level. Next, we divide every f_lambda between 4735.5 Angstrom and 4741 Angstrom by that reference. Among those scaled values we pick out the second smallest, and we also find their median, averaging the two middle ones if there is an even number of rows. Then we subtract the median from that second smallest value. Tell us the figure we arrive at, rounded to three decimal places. -0.033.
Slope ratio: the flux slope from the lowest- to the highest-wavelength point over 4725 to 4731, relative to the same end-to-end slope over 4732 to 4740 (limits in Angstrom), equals -0.41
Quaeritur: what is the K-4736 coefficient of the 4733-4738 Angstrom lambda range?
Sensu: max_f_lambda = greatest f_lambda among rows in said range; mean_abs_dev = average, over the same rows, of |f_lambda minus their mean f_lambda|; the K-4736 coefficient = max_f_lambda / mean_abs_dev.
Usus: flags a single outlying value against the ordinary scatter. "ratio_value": 19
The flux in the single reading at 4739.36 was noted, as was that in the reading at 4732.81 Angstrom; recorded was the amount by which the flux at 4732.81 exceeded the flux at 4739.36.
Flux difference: 2.0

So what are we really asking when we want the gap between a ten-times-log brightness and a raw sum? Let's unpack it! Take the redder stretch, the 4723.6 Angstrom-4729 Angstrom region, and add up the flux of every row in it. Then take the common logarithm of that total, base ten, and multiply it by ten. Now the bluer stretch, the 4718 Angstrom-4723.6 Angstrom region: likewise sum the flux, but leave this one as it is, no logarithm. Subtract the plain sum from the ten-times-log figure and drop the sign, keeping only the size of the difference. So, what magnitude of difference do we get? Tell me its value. 41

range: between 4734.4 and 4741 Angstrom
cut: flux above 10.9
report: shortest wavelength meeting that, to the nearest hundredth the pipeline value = 4736.09 Angstrom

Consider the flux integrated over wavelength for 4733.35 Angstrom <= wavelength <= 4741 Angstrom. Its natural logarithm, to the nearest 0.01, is 4.46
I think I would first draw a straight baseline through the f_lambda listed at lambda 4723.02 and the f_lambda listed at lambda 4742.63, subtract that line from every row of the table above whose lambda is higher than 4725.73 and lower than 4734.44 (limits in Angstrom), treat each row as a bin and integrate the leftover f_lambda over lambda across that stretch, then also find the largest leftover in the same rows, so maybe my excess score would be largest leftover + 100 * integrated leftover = -866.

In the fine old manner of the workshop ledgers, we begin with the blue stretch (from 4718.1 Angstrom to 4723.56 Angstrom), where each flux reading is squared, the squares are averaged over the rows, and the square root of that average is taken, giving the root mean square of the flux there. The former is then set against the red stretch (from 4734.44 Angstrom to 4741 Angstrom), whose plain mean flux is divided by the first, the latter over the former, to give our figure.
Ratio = 0.97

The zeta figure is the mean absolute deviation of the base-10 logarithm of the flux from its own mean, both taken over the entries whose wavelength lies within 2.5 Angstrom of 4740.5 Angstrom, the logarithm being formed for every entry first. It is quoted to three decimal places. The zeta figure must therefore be 0.015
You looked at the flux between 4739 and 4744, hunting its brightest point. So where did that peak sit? 4743.73 Angstrom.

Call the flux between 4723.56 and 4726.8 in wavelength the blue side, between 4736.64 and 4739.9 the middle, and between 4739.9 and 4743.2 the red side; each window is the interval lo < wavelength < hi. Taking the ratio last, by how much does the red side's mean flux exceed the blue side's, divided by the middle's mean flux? 0.12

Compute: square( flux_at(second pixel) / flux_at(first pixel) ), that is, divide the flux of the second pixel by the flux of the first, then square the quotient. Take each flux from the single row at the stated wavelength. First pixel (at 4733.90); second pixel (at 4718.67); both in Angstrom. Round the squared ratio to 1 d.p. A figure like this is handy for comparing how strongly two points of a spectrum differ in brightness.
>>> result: 1.1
